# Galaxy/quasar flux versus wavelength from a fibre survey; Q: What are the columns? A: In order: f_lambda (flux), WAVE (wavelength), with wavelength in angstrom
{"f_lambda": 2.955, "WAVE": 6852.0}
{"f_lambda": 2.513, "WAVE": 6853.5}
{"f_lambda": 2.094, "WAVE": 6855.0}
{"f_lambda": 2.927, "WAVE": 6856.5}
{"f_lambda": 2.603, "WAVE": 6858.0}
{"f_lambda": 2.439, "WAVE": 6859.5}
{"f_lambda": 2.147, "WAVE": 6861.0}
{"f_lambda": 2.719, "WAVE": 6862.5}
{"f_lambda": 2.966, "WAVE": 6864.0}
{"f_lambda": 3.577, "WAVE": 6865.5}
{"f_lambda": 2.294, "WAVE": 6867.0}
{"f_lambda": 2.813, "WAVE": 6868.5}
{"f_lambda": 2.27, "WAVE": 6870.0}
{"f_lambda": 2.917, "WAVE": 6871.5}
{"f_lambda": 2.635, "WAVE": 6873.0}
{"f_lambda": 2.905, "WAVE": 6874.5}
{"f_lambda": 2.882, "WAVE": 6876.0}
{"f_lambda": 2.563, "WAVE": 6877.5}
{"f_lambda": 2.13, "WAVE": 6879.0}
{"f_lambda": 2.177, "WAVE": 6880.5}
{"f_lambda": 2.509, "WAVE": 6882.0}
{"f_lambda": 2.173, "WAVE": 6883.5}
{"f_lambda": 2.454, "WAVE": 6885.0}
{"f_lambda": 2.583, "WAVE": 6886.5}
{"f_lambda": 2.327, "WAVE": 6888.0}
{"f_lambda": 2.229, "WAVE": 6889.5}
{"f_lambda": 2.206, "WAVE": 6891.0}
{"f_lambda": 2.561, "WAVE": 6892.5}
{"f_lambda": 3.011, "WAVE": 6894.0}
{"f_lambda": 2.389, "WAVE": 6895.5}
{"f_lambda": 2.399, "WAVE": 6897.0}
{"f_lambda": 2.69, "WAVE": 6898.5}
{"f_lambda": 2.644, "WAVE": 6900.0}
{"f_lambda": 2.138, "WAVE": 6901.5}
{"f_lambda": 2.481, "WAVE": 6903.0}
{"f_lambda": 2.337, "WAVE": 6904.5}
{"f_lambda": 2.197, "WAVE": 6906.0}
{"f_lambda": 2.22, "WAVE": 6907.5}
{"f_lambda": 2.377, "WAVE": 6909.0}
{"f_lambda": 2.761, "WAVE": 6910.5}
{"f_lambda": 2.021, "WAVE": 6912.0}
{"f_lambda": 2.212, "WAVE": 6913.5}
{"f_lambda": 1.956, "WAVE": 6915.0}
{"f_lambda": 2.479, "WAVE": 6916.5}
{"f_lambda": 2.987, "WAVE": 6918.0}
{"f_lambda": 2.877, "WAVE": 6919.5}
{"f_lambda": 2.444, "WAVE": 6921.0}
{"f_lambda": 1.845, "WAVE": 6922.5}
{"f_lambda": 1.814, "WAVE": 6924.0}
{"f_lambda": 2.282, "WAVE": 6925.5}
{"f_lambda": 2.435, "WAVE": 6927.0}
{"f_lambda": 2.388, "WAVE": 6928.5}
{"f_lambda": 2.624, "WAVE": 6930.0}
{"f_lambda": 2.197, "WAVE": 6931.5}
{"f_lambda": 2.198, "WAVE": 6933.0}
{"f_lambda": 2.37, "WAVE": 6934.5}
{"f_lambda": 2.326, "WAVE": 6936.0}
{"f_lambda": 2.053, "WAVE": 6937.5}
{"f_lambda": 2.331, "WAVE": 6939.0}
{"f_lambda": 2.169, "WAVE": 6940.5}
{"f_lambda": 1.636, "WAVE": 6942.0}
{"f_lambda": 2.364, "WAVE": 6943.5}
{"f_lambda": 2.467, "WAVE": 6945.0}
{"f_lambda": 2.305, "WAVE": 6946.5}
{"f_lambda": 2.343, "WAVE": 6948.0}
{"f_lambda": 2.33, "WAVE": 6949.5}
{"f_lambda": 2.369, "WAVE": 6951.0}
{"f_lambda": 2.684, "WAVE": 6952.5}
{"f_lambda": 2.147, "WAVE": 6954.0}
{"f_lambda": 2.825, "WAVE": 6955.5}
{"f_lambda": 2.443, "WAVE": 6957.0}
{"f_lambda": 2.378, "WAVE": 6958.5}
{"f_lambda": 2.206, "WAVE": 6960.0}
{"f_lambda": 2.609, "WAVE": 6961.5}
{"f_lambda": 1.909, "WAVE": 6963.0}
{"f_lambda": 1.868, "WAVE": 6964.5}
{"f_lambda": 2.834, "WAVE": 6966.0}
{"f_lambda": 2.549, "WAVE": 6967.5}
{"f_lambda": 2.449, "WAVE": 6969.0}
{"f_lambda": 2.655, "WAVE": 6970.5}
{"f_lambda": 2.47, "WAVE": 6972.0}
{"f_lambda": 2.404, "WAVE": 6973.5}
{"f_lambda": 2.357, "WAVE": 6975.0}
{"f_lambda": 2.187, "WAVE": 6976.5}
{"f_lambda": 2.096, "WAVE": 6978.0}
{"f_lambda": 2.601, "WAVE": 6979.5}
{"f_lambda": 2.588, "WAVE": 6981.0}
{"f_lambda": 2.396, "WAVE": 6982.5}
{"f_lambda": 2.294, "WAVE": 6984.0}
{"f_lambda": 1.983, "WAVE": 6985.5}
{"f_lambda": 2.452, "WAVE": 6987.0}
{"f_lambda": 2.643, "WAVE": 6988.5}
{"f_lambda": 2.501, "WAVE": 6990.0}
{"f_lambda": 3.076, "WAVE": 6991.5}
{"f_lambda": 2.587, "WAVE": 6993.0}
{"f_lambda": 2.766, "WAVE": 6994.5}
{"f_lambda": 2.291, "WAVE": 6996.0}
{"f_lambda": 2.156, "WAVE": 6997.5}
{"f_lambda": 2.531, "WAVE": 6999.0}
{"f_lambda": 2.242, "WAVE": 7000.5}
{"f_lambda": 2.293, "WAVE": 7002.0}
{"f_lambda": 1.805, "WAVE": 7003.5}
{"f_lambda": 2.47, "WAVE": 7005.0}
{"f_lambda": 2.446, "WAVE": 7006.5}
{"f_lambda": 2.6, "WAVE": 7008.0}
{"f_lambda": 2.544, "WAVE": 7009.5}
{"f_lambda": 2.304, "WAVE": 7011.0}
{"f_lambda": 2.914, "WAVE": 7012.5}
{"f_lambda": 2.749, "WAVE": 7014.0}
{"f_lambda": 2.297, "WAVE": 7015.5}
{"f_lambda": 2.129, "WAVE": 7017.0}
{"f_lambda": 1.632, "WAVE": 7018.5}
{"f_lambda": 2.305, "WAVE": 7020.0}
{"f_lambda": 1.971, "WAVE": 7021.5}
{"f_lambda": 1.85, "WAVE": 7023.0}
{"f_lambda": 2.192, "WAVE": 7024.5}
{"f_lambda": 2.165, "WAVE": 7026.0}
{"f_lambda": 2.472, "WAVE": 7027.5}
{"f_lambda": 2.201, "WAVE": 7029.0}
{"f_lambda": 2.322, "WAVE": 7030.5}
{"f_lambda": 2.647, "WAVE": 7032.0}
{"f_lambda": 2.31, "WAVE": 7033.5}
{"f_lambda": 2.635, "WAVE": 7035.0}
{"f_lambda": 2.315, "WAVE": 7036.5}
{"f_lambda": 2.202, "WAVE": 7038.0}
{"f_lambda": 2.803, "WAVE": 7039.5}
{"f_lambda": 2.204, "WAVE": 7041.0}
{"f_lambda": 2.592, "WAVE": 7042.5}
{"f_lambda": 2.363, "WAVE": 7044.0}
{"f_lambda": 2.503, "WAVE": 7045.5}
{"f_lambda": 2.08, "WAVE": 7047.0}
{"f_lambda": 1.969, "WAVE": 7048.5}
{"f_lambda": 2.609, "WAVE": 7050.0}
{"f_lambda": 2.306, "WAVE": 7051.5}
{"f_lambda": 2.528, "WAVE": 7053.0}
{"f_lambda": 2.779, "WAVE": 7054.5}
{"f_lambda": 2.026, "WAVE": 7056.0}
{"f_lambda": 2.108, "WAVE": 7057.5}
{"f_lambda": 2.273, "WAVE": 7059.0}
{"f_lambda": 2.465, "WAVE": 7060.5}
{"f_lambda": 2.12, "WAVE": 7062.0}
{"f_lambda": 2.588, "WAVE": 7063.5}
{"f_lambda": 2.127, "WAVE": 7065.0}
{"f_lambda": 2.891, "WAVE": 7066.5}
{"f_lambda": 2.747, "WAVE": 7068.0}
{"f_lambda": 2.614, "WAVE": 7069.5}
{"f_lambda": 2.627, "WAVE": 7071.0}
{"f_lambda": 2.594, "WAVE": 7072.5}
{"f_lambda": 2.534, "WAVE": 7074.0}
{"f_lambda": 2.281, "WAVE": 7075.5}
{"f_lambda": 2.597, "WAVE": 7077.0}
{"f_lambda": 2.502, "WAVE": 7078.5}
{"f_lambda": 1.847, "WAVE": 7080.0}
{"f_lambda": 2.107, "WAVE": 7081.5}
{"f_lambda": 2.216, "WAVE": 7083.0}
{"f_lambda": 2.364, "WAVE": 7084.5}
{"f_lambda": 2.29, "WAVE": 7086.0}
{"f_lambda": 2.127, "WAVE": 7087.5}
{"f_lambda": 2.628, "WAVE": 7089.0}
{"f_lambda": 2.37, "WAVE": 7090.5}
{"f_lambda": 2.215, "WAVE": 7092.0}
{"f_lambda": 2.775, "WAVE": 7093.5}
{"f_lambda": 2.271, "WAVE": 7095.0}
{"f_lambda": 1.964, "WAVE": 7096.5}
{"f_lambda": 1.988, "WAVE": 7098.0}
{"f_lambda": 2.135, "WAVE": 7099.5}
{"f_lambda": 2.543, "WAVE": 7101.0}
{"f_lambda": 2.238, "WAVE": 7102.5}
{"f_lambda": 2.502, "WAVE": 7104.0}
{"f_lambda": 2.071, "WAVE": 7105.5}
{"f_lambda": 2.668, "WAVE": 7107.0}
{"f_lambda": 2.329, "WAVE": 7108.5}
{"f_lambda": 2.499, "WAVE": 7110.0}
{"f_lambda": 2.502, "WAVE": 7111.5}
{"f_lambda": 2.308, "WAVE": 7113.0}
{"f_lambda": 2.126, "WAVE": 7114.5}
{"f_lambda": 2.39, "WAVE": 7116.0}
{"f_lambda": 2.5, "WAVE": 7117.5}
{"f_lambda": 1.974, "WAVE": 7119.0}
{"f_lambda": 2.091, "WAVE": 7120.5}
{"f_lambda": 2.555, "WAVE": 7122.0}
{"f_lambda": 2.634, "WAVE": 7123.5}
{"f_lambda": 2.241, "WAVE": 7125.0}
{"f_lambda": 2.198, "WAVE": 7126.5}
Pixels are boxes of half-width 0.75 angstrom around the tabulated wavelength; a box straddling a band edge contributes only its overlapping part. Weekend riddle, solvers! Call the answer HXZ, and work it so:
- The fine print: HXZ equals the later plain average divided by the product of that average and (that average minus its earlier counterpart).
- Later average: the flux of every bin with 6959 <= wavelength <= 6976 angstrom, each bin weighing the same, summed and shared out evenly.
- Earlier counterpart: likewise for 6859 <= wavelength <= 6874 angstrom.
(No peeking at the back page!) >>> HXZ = -3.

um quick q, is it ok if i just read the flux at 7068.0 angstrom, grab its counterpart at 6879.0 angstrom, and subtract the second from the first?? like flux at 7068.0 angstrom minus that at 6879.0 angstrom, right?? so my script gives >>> 0.62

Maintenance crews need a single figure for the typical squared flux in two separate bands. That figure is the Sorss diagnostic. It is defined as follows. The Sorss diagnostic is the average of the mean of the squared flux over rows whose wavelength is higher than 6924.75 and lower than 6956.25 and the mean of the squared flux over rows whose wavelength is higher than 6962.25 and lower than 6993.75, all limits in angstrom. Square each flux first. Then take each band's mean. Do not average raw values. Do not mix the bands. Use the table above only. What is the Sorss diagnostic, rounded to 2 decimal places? 5.71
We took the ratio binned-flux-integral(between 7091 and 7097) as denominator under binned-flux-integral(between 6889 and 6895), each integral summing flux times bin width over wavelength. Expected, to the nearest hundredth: 1.08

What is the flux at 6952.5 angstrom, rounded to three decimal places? 2.684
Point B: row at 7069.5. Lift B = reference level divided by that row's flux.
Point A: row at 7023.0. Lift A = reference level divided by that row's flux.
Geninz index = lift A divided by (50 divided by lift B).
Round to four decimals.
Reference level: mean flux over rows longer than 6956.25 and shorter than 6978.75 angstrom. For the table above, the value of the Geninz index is 0.0231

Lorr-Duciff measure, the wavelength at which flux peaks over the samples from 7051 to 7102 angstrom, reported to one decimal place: 7066.5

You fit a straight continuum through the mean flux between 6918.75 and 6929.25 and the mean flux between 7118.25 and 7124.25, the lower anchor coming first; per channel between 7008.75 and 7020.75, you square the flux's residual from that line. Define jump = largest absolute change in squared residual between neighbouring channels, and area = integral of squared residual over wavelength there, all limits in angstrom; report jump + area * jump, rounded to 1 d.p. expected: 1.2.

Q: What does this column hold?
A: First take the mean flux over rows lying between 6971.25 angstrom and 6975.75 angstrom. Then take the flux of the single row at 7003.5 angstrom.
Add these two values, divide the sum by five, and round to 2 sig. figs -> 0.84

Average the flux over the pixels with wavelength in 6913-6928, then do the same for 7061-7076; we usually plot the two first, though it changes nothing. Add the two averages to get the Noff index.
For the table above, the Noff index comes 4.85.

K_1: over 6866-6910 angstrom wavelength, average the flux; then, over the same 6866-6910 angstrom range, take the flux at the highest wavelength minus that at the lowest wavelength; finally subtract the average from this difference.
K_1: -2.4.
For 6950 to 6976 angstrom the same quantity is -2.4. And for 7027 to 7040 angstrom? -2.1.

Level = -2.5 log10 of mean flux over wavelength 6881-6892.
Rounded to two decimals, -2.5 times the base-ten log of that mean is -0.93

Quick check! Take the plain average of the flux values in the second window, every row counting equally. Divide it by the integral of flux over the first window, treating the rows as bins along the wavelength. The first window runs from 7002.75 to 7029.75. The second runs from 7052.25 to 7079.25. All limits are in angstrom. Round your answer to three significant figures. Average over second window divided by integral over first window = 0.0401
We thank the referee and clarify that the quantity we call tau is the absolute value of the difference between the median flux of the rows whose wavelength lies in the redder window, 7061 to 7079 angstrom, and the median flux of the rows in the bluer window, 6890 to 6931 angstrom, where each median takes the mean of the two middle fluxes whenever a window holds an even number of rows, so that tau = 0.20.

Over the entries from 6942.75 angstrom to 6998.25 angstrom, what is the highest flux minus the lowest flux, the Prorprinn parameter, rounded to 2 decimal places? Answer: 1.21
